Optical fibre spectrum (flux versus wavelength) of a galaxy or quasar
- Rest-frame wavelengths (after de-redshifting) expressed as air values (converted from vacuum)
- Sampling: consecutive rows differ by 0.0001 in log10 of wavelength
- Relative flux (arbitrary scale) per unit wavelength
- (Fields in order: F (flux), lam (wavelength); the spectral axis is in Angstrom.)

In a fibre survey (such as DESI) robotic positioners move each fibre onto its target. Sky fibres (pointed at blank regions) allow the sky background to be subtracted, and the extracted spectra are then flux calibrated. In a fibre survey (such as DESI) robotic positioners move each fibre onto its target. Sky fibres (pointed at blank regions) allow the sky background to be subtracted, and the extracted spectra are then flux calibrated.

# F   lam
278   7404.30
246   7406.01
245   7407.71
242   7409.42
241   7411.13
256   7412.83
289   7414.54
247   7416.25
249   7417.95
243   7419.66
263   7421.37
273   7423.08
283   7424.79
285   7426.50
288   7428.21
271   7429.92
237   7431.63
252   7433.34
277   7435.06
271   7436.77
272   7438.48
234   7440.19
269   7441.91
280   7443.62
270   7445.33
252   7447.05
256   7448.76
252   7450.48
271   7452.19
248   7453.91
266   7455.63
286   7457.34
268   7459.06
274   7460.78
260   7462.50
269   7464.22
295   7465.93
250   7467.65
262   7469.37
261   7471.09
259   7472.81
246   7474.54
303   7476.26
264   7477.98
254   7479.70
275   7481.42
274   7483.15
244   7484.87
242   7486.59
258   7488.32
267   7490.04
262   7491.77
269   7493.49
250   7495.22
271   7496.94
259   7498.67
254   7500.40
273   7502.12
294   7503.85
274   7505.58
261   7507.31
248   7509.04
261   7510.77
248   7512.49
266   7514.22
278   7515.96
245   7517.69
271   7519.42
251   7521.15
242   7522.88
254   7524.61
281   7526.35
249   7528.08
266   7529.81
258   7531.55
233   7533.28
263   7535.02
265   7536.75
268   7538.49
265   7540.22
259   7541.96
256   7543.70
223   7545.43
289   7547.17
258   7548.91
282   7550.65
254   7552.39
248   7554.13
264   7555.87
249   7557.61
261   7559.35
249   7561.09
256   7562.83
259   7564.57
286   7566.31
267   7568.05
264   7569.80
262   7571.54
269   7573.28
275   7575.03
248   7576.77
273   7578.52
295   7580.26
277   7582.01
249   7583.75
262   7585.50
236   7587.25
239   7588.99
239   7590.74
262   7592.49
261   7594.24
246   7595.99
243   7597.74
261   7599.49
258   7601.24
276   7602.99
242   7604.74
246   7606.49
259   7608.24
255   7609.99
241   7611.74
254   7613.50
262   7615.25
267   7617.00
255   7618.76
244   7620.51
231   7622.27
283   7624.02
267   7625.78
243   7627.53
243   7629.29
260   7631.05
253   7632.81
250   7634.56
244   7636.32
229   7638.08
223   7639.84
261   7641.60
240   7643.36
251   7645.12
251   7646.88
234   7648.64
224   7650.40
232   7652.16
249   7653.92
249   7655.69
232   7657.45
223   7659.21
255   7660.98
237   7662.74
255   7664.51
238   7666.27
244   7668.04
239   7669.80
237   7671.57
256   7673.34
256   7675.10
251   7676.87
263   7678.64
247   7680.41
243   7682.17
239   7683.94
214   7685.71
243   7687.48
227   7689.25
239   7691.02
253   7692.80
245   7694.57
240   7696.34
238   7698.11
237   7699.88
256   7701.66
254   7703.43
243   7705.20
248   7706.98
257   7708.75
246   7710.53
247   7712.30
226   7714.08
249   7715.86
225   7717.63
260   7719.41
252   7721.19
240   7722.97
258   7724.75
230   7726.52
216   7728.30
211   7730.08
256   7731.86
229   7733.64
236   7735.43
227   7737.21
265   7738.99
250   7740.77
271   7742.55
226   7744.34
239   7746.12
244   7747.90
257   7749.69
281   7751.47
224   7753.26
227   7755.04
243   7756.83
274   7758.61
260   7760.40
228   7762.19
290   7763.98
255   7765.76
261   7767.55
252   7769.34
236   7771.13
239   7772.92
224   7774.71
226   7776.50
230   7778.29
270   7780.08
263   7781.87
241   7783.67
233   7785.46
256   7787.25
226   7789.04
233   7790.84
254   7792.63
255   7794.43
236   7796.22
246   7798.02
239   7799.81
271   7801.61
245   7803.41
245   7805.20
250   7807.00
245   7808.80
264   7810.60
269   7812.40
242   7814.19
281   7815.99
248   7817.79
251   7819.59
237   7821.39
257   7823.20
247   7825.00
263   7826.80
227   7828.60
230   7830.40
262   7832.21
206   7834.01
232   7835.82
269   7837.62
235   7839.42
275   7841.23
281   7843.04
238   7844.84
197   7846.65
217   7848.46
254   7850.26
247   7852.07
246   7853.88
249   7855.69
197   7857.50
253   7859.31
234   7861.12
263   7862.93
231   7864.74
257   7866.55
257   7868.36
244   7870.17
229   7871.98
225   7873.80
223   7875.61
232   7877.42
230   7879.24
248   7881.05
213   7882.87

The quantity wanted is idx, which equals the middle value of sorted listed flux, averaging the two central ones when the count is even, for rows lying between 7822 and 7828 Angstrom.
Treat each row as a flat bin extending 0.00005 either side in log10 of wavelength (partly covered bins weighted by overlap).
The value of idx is 257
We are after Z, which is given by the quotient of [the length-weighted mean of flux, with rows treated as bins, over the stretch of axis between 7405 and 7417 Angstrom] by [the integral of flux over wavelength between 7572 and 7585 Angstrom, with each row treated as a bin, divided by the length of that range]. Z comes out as 0.94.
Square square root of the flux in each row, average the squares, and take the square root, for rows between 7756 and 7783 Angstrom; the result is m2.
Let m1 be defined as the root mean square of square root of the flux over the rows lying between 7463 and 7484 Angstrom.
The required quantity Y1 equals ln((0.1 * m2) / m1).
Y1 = -2.34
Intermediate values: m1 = 16.4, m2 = 15.81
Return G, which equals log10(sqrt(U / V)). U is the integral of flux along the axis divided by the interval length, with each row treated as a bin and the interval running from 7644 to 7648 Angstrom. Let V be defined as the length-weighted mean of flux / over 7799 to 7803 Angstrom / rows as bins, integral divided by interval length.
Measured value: -0.004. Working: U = 249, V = 254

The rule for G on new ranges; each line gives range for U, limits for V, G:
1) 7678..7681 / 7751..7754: 0.005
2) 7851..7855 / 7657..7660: 0.018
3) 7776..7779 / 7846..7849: 0.022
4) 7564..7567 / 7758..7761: 0.005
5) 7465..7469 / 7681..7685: 0.026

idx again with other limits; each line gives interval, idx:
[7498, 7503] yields 259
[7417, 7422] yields 249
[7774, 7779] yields 226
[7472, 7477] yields 259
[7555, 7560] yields 261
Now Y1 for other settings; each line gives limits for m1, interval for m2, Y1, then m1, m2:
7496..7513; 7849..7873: -2.34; 16.3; 15.59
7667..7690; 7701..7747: -2.30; 15.6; 15.59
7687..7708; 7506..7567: -2.27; 15.6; 16.09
